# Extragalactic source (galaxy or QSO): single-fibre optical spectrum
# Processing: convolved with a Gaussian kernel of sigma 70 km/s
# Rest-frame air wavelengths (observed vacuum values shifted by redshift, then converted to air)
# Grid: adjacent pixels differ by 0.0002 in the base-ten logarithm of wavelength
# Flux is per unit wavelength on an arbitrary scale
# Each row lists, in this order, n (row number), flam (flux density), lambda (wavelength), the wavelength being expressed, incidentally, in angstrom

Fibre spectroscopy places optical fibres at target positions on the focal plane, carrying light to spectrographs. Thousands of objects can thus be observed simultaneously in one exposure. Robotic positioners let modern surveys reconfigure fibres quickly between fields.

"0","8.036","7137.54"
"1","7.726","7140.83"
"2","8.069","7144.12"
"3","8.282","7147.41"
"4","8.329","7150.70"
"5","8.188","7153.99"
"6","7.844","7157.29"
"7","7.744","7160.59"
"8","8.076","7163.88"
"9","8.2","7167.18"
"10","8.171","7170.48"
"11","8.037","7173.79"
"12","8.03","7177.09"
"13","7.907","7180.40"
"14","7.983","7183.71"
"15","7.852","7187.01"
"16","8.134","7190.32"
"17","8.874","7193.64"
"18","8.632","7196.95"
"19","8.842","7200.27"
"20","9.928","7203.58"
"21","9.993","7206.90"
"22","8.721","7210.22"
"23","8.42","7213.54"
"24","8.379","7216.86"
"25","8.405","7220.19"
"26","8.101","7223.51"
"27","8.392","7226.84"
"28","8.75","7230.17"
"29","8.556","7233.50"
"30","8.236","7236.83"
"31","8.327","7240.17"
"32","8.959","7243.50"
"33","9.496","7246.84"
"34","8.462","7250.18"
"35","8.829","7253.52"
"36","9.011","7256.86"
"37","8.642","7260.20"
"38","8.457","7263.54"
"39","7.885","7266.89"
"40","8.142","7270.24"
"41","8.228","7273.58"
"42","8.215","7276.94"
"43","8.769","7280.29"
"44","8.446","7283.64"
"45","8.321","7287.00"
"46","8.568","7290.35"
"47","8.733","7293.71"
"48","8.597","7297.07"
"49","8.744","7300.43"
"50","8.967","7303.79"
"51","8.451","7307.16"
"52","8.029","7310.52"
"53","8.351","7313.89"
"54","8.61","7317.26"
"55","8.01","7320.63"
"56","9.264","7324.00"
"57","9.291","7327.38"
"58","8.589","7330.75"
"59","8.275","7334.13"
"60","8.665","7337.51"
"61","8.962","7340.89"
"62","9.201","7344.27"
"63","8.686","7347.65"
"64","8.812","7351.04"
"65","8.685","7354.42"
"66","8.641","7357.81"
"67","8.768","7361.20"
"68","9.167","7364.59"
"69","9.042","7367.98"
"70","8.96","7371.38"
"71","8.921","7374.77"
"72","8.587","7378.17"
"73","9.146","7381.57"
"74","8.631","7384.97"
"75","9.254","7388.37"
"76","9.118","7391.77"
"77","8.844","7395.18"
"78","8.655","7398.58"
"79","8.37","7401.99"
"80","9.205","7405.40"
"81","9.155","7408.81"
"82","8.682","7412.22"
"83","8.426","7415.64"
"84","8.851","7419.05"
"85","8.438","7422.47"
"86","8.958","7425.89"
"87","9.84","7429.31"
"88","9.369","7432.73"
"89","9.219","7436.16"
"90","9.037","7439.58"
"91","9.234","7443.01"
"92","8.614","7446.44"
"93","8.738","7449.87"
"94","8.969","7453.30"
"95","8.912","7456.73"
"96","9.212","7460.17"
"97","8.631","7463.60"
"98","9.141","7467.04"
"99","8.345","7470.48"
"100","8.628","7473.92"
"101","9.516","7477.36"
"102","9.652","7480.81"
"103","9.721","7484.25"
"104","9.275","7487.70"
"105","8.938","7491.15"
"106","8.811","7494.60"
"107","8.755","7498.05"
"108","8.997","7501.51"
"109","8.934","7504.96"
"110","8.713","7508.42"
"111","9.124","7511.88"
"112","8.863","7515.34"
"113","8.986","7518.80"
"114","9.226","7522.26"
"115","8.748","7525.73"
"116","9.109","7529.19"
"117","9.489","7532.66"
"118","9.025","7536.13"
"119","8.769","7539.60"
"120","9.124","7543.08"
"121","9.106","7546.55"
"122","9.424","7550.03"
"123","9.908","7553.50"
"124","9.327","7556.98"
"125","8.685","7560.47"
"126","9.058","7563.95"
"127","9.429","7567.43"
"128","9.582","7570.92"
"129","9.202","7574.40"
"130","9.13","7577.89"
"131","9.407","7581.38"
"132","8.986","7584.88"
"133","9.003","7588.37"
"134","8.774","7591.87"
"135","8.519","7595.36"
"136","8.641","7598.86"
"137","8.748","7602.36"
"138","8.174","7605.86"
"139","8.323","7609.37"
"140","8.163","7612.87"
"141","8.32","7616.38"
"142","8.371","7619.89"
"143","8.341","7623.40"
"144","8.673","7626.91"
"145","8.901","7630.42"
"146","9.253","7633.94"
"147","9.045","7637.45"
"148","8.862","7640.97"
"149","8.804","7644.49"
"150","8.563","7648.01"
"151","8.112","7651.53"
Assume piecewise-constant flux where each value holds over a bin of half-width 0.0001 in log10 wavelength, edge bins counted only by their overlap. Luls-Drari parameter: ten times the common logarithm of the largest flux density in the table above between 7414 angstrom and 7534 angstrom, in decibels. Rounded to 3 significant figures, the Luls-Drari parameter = 9.93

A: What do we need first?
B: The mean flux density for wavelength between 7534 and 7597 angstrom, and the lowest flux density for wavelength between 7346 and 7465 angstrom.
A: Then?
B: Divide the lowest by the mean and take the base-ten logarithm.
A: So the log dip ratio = -0.038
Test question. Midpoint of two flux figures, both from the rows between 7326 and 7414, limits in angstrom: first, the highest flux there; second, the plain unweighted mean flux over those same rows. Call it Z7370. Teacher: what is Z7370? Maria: 9.07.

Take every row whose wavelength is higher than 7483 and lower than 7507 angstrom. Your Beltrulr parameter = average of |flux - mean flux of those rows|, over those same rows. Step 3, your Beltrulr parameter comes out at 0.25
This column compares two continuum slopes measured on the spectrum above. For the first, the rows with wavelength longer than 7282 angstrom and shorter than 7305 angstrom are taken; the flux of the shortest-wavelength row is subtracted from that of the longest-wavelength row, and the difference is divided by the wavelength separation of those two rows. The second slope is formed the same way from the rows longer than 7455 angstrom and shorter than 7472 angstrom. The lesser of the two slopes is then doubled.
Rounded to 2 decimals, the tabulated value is -0.08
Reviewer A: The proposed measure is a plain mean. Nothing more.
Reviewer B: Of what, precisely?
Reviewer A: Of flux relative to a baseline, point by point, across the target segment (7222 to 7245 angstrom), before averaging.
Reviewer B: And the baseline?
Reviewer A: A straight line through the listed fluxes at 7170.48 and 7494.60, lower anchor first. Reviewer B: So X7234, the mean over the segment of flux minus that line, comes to 0.18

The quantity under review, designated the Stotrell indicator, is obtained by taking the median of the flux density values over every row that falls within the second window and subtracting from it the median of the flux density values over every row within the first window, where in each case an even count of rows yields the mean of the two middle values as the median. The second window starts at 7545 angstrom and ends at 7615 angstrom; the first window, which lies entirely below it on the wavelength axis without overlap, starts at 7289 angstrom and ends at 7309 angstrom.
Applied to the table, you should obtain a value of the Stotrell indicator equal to 0.37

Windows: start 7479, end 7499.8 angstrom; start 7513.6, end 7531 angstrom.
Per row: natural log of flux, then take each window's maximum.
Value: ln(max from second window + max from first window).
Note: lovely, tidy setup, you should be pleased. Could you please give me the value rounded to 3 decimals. 1.503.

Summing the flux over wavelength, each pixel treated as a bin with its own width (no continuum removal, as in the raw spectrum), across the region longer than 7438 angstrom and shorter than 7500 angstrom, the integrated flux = 558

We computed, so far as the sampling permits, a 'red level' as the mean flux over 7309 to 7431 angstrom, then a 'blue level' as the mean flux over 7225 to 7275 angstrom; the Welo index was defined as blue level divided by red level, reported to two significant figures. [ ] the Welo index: 0.97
